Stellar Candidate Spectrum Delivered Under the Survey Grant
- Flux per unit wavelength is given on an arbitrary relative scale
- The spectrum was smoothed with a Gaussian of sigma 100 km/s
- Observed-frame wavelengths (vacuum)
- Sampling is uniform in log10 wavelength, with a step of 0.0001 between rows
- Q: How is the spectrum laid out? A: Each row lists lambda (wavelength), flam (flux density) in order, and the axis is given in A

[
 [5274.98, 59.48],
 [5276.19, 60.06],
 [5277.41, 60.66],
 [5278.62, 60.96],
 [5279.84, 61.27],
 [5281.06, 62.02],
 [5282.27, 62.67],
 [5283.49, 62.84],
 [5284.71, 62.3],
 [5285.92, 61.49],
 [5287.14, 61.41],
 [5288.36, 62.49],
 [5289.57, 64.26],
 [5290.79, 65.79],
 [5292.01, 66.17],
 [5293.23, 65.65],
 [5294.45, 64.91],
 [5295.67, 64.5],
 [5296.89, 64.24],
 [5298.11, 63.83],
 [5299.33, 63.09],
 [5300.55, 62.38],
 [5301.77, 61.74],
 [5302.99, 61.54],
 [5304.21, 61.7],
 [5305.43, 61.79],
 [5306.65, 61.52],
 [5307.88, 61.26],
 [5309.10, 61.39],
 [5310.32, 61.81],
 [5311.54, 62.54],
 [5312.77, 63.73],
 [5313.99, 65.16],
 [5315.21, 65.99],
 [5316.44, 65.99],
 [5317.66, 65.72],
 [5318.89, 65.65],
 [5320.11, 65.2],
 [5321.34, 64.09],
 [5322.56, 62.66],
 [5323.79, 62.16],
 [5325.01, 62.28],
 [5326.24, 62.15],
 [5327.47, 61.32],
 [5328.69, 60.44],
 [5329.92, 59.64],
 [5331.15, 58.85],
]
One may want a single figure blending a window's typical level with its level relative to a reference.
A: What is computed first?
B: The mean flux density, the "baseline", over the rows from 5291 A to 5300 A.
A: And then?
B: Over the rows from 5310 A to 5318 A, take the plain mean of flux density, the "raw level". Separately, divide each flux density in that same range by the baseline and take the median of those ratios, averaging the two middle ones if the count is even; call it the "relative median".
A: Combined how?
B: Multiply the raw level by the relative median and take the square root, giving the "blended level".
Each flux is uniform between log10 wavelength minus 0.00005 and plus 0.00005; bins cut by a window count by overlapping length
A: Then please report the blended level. 8.1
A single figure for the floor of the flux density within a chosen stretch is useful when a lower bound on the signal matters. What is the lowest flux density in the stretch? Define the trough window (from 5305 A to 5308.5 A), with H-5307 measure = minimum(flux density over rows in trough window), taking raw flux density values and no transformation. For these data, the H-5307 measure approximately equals 61.26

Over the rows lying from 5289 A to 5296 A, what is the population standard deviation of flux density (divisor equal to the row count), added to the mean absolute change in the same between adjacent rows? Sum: 1.4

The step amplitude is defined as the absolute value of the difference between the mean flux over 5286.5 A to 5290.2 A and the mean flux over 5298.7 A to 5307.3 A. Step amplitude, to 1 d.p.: 0.8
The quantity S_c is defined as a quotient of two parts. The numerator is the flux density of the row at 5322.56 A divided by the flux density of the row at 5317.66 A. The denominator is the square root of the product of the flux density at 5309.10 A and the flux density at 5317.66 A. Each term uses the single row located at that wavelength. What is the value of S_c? 0.0150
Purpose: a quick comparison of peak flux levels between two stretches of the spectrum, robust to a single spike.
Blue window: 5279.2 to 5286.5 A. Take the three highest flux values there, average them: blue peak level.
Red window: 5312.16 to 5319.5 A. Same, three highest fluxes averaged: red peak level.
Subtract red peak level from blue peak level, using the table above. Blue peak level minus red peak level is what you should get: -3.3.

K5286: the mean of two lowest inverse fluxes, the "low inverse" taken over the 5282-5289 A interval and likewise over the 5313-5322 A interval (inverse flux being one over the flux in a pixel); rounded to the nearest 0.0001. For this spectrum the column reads 0.0155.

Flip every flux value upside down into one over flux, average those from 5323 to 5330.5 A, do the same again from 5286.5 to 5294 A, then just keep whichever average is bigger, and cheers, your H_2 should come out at 0.0163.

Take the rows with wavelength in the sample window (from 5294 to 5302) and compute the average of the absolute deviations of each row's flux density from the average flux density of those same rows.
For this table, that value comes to 1.0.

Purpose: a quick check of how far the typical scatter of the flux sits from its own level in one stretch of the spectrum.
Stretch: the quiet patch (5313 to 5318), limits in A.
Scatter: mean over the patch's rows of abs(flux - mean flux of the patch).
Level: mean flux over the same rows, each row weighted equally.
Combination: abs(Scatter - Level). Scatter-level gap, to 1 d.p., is 65.4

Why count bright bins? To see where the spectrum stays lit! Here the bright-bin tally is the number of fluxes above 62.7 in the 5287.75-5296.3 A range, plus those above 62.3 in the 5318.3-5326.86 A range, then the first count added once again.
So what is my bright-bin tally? 16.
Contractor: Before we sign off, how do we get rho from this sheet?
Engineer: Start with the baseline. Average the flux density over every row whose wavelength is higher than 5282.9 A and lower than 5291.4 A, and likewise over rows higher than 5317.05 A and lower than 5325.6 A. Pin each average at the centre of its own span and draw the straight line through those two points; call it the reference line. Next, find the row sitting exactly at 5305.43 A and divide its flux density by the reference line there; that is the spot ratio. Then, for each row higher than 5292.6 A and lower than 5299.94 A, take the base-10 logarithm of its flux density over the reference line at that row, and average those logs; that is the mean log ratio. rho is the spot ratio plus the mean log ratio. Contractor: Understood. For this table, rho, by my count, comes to 0.98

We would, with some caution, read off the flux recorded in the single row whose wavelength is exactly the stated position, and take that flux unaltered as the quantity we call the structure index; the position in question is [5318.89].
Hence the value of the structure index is 65.65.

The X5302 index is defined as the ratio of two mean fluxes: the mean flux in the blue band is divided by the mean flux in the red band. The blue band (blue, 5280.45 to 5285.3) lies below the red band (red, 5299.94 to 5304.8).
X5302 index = 1.01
